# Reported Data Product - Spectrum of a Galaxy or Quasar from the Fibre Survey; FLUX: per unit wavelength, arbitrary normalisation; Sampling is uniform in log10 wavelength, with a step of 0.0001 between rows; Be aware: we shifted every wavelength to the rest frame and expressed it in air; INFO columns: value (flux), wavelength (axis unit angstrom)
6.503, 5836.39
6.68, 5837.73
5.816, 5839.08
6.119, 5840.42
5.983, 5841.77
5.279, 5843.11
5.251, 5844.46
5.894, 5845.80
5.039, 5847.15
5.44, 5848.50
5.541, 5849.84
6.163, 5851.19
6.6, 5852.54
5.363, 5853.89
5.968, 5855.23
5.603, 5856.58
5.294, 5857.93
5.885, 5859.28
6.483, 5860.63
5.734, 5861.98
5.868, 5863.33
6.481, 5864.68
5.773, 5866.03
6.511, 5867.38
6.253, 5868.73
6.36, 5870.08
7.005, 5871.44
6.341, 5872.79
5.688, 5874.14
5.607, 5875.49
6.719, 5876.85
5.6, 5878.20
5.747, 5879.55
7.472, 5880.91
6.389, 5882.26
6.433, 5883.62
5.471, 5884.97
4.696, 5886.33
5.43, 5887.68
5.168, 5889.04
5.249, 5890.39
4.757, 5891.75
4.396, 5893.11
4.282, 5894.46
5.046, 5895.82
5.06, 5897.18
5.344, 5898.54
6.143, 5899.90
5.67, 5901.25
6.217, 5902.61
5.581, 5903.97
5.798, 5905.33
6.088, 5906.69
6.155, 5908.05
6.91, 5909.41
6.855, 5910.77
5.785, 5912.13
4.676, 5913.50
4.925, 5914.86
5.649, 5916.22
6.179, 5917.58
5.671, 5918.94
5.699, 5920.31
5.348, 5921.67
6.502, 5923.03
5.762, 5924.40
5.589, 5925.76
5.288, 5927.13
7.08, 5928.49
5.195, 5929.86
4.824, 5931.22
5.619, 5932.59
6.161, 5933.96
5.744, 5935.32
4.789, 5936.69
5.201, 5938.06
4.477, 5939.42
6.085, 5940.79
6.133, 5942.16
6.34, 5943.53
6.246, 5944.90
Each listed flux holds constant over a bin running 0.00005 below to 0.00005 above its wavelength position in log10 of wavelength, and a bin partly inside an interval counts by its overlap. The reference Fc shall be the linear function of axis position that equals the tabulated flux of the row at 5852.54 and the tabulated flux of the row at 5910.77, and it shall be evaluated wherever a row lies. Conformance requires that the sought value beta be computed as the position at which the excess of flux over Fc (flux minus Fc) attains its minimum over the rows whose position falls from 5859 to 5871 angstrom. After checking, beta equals 5861.98 angstrom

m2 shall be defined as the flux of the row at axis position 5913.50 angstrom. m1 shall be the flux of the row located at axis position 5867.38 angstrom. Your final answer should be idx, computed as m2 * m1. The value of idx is 30.4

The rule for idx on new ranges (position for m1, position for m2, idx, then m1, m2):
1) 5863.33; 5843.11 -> 31.0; 5.868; 5.279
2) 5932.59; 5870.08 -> 35.7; 5.619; 6.36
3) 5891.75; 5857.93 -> 25.2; 4.757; 5.294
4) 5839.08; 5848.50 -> 31.6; 5.816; 5.44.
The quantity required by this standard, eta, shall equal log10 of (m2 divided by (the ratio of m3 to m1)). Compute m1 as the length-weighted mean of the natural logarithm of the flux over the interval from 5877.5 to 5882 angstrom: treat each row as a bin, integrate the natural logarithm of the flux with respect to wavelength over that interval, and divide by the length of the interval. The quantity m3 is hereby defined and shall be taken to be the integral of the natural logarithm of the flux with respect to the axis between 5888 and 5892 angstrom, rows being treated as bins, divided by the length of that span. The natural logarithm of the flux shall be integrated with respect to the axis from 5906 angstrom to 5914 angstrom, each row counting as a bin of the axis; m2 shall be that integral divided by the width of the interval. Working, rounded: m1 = 1.83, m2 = 1.80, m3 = 1.63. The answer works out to 0.306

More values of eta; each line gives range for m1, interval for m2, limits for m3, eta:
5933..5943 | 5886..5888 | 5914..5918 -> 0.210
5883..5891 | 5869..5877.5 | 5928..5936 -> 0.249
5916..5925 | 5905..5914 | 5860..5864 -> 0.247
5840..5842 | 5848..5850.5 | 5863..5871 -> 0.225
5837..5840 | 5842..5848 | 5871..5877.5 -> 0.228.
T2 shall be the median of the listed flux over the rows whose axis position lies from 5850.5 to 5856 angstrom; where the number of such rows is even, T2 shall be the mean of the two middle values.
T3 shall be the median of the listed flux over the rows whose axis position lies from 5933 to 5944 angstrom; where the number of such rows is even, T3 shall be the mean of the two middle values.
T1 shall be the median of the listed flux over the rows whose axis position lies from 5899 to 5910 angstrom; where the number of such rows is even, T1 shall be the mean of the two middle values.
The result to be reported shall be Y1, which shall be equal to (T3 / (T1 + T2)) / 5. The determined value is 0.097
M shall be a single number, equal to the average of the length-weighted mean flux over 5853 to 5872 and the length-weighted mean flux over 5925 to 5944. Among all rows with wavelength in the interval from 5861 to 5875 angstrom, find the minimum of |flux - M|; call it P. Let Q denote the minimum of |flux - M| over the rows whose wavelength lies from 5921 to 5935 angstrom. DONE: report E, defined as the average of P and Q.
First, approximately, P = 0.05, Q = 0.059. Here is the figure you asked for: 0.053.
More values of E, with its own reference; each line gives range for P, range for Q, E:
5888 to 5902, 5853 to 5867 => 0.099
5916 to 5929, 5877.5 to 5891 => 0.067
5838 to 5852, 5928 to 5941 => 0.041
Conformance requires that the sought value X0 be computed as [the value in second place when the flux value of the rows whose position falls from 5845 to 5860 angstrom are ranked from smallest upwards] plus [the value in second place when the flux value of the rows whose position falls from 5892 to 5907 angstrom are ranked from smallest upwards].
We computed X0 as 9.7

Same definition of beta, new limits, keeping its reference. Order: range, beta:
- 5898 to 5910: 5898.54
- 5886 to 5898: 5894.46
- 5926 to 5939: 5936.69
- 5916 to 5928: 5927.13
